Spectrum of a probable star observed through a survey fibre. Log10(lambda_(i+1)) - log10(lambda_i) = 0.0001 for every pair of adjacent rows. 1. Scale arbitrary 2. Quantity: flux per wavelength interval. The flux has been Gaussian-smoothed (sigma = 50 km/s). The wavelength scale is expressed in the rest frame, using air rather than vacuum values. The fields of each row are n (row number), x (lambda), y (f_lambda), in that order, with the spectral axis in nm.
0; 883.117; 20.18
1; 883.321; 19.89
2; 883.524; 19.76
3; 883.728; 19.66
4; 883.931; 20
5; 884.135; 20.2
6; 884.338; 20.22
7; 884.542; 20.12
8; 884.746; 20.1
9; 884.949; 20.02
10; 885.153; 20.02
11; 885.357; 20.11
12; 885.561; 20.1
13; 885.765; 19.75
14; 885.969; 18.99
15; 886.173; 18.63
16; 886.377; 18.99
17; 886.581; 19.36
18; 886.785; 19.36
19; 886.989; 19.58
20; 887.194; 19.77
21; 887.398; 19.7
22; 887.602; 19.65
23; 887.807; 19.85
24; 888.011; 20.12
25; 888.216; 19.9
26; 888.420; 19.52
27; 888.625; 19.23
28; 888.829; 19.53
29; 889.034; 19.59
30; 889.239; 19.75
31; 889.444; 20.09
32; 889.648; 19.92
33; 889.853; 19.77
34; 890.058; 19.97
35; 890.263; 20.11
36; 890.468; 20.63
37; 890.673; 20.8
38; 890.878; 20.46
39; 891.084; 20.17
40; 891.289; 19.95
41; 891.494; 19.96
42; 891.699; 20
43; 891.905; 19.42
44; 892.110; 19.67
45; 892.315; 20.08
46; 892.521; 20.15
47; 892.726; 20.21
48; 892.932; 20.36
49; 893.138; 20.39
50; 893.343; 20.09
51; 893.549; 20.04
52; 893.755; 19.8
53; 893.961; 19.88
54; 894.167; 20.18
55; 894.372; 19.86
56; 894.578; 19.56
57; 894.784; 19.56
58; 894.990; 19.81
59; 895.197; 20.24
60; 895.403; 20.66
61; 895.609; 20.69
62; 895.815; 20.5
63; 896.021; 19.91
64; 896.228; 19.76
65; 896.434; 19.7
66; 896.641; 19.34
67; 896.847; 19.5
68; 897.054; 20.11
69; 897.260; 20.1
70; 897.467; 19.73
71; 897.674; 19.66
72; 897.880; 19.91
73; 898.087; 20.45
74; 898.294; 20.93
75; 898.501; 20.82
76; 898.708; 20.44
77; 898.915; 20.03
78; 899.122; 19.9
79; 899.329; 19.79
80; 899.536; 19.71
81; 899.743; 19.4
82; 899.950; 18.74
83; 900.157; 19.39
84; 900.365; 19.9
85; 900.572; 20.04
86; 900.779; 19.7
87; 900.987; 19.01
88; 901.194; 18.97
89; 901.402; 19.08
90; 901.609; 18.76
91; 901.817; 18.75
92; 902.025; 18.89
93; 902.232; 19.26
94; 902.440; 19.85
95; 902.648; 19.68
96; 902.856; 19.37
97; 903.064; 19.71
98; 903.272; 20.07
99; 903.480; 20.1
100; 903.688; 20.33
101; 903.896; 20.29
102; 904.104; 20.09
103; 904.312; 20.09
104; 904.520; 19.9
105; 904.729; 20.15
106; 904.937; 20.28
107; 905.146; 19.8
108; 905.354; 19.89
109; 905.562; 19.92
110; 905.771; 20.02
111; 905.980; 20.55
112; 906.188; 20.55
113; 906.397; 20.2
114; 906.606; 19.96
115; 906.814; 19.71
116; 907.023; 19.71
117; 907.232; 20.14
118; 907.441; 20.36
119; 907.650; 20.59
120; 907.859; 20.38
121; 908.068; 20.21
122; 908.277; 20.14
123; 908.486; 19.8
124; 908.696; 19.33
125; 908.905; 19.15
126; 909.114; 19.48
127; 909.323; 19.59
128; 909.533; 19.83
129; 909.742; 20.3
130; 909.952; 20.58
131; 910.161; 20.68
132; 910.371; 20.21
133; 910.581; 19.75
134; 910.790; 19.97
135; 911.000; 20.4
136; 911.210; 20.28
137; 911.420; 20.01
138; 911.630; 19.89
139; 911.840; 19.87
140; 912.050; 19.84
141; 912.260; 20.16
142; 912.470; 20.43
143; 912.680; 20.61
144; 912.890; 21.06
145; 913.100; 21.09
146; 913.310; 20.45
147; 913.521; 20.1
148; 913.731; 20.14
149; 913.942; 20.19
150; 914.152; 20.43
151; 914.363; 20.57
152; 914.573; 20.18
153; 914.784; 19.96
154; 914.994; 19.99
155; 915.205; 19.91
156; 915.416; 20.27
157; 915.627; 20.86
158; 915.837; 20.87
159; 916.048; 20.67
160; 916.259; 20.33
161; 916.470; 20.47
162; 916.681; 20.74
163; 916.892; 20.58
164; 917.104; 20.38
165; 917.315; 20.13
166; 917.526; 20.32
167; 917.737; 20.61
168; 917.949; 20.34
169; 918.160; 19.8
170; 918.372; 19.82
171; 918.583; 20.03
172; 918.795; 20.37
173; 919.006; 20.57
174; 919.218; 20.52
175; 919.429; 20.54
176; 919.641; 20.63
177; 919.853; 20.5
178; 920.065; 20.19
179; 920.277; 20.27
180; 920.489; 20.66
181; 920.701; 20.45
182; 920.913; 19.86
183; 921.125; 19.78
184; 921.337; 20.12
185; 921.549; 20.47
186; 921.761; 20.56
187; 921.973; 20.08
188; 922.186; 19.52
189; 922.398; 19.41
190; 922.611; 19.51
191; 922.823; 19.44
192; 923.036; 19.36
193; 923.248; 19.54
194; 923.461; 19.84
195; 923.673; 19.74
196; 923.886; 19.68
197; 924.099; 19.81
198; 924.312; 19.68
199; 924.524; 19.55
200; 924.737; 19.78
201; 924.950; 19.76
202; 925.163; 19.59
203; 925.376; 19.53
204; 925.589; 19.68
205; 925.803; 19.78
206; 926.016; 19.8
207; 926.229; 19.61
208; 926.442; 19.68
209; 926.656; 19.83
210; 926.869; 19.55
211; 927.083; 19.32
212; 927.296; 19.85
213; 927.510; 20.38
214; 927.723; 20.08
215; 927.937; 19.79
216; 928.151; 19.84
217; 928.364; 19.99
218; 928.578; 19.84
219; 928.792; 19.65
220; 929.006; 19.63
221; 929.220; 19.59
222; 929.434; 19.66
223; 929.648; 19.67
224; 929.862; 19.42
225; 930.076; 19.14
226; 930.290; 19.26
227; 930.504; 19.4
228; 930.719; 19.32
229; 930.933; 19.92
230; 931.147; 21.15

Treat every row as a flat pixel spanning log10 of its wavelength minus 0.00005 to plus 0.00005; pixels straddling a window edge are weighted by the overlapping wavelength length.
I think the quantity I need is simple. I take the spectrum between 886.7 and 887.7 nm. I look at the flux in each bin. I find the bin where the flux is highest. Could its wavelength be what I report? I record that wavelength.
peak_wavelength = 887.194 nm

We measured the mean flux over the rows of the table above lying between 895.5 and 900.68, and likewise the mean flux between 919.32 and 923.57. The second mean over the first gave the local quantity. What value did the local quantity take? 1.005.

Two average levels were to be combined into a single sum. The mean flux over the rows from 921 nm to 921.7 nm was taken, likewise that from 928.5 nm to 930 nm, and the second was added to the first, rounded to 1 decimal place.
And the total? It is 39.8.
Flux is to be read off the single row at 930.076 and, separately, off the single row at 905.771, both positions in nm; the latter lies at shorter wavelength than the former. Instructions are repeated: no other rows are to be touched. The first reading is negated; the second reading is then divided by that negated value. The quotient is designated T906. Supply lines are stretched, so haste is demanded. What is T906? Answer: -1.05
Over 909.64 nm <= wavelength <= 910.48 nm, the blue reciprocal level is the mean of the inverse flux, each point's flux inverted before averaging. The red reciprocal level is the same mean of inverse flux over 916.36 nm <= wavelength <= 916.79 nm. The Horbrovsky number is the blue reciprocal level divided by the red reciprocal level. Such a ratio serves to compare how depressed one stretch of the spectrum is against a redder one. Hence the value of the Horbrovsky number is 1.01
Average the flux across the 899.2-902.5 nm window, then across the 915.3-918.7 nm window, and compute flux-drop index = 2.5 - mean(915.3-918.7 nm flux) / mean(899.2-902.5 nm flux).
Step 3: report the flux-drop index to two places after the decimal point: 1.45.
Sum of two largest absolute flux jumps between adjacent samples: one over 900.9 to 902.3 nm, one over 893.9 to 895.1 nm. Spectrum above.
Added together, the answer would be 0.69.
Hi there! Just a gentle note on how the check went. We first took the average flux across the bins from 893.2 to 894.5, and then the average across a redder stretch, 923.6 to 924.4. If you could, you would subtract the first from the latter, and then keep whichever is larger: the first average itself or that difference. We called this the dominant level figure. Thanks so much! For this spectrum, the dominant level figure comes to 20.0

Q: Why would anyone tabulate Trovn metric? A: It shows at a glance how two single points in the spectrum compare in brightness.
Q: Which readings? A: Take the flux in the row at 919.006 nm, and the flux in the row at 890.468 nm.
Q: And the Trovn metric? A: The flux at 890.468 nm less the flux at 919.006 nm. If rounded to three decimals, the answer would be 0.060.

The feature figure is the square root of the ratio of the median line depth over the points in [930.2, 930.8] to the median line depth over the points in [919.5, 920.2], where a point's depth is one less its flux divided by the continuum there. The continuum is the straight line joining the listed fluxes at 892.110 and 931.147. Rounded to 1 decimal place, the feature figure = 2.8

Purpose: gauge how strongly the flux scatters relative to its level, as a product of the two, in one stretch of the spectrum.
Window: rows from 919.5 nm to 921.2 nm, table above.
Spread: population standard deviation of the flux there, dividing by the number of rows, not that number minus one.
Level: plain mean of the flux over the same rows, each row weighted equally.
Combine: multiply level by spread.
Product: 6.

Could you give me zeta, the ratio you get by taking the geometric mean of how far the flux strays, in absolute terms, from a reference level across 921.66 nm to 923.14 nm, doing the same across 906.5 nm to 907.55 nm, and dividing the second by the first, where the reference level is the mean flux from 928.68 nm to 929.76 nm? 0.9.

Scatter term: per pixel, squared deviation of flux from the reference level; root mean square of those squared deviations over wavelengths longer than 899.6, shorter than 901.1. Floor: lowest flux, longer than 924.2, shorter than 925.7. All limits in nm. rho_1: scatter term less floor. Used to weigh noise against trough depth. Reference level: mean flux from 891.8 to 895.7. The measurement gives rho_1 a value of -18.8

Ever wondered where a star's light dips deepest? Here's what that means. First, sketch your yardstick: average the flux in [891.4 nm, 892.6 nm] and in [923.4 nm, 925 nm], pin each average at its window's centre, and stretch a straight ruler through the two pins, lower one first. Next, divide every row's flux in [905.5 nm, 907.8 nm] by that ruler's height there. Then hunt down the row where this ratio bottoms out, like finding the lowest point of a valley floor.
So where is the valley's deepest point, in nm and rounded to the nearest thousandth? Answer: 906.814 nm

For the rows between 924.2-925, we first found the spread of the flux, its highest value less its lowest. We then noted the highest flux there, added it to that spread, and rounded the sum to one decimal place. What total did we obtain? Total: 20.0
